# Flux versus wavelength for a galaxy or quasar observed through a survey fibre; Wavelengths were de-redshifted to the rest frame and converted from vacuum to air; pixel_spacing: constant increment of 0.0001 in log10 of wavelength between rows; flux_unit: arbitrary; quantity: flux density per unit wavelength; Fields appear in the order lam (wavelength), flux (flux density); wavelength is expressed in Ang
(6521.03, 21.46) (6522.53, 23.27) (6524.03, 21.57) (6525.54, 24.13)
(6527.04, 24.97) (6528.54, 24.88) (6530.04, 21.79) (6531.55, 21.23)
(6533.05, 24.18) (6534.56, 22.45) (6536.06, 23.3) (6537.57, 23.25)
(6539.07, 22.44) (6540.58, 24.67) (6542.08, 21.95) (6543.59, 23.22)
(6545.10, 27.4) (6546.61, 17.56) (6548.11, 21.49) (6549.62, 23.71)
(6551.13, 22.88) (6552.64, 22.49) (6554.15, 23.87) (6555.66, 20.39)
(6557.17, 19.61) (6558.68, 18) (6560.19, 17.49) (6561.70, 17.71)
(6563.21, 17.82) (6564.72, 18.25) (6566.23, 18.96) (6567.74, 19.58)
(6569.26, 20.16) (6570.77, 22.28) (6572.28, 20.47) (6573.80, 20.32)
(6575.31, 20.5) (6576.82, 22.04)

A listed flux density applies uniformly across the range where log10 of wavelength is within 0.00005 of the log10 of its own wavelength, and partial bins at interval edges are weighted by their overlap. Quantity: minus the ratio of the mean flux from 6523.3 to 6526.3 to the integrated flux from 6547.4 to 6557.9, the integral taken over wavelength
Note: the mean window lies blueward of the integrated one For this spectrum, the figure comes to -0.10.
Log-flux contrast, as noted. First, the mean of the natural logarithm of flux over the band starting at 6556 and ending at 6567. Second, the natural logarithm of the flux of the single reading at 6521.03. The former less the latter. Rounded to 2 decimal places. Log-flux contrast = -0.16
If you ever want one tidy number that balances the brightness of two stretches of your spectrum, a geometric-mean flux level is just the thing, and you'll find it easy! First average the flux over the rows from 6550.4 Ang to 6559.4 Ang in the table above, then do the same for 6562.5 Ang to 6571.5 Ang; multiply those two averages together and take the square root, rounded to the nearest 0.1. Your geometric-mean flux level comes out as 20.3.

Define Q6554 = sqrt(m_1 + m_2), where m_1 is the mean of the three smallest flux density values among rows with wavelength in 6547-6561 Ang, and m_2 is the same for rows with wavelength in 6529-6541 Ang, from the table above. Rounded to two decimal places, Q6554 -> 6.34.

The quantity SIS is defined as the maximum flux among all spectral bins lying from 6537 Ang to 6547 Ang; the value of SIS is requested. 27.4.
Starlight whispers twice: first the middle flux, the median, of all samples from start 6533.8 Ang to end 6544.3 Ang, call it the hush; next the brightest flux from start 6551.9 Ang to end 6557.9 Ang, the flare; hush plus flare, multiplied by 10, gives 471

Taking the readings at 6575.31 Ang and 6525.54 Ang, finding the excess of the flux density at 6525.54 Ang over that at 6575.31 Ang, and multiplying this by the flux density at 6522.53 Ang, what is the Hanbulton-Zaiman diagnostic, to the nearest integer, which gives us 84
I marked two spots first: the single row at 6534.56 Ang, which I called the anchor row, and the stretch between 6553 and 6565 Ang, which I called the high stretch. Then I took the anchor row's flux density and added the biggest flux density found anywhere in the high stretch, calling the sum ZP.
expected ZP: 46.3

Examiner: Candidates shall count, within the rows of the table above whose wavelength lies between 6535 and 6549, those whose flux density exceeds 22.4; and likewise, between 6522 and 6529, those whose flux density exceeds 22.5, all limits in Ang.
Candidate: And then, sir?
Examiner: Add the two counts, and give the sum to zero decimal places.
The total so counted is 10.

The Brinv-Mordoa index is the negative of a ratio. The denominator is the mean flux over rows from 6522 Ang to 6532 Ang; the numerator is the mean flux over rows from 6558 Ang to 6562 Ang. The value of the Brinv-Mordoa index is -0.77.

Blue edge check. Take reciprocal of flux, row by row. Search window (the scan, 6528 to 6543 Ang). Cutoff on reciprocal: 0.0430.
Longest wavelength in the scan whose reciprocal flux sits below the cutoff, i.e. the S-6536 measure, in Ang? 6540.58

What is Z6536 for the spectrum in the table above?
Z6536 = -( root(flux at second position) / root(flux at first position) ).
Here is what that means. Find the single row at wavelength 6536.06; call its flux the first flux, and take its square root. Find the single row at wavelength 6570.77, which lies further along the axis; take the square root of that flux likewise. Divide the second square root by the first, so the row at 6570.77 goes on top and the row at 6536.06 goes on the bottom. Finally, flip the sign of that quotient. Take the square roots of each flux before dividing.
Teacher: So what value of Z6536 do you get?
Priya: -0.98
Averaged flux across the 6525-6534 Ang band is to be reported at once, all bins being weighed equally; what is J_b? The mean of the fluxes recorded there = 23.5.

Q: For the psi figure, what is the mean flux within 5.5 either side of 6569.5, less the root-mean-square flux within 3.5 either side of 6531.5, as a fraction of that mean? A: -0.15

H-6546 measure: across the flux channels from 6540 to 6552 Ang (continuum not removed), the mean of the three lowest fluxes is 20.3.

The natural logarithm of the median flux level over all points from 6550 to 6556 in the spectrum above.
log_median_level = 3.12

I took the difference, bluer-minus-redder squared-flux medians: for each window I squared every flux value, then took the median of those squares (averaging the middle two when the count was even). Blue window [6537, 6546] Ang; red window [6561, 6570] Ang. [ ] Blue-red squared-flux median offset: 194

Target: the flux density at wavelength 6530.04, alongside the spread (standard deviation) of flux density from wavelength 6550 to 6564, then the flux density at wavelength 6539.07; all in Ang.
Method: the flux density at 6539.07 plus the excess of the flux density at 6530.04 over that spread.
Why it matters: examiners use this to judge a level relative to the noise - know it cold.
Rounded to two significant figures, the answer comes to 42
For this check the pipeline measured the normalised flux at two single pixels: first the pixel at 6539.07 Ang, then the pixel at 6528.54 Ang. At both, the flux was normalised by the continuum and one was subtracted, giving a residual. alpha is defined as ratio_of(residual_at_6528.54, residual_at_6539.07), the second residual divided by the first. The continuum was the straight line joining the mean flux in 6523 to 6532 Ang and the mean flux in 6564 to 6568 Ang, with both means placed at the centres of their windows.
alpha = 3.1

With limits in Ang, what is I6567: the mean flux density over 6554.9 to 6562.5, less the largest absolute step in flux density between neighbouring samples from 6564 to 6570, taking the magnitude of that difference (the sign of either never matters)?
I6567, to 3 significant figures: 17.9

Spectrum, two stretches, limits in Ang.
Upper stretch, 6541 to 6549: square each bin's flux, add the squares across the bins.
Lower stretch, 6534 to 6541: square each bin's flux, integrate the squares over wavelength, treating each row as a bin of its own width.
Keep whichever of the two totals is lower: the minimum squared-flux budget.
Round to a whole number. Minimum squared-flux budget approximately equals 2542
